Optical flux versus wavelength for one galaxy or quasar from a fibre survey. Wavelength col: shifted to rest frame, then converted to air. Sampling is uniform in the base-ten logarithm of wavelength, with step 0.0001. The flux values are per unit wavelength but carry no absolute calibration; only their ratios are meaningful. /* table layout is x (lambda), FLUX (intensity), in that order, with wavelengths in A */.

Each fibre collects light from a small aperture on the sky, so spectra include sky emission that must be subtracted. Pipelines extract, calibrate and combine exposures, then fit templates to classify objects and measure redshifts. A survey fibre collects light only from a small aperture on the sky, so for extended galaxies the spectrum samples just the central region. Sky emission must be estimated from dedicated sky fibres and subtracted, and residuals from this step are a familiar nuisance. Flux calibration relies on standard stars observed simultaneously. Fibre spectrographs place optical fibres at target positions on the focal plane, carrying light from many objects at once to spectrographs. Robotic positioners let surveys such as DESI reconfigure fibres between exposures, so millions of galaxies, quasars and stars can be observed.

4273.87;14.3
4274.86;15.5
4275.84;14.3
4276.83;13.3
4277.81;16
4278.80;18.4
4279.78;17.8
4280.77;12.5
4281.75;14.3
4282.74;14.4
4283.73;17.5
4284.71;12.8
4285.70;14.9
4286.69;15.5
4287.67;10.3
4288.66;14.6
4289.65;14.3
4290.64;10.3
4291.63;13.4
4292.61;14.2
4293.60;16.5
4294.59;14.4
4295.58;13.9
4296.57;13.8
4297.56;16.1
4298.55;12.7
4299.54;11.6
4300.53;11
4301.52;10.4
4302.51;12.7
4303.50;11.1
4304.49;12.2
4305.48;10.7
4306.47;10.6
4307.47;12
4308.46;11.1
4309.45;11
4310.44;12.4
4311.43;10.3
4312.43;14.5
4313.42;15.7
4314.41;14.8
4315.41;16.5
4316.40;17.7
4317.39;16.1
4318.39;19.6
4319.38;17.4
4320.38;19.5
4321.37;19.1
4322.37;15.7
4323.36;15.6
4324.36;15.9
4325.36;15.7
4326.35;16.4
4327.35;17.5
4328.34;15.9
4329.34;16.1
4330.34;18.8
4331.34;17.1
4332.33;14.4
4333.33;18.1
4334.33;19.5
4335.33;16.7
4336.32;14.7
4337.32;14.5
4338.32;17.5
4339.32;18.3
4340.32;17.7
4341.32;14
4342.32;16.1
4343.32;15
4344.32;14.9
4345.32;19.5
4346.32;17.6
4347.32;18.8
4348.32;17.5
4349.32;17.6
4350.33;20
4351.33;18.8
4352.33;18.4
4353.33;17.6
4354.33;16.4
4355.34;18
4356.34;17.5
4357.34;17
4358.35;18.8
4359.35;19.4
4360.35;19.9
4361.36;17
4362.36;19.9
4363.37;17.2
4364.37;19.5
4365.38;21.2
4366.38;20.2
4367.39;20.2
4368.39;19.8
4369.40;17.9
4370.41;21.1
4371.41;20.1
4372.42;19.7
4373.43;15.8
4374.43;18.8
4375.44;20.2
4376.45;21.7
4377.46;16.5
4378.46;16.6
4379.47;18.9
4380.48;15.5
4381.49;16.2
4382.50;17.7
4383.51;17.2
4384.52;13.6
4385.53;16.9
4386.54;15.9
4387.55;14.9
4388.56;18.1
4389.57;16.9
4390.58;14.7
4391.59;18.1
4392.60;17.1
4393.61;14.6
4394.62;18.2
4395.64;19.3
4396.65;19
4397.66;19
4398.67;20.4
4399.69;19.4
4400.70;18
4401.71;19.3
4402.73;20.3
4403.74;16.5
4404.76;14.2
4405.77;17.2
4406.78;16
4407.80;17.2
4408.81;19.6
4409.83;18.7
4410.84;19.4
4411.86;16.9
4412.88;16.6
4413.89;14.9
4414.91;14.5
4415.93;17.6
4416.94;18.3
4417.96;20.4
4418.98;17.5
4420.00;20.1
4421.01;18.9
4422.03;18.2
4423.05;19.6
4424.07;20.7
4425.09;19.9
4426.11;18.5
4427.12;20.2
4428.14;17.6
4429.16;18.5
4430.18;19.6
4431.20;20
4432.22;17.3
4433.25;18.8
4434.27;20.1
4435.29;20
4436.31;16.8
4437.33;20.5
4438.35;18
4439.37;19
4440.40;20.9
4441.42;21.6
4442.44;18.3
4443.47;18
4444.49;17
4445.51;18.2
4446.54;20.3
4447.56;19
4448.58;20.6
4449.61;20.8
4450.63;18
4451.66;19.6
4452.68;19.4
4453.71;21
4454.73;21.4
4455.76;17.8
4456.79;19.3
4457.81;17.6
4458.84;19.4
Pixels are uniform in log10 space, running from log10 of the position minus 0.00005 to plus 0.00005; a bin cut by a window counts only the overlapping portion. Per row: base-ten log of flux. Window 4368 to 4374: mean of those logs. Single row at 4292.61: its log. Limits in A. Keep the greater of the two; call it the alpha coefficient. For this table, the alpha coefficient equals 1.278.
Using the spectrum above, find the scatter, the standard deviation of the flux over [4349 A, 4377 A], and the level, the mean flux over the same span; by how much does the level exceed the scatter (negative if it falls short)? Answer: 17.4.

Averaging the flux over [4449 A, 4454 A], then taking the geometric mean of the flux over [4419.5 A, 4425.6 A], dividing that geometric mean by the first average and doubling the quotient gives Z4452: 1.98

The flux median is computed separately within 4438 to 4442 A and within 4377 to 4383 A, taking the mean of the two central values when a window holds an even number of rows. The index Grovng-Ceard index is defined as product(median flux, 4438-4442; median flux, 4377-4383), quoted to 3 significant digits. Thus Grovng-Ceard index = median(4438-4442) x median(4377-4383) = 330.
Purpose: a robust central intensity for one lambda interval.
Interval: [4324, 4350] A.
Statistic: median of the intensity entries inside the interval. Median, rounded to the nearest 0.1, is 16.9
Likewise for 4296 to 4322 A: 12.7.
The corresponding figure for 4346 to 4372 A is 18.8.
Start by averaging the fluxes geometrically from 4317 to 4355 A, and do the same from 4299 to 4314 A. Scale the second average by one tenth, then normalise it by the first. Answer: 0.069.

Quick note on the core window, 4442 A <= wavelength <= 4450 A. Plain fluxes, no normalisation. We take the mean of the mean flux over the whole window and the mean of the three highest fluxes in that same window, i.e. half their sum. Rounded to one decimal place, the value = 19.8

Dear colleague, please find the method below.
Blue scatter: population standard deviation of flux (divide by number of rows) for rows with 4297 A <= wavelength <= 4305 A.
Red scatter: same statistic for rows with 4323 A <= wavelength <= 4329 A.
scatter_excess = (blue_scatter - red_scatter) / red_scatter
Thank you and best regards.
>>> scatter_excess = 1.6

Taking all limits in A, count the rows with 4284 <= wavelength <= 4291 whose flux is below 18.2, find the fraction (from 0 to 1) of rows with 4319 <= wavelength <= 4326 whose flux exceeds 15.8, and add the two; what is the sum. 7.6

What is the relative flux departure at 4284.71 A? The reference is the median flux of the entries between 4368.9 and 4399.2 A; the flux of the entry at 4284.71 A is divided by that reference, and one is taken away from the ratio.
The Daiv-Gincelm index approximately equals -0.28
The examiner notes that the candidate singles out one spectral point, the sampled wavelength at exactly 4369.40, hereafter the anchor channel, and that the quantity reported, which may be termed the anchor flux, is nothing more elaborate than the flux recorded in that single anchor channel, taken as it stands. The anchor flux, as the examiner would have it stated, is 17.9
